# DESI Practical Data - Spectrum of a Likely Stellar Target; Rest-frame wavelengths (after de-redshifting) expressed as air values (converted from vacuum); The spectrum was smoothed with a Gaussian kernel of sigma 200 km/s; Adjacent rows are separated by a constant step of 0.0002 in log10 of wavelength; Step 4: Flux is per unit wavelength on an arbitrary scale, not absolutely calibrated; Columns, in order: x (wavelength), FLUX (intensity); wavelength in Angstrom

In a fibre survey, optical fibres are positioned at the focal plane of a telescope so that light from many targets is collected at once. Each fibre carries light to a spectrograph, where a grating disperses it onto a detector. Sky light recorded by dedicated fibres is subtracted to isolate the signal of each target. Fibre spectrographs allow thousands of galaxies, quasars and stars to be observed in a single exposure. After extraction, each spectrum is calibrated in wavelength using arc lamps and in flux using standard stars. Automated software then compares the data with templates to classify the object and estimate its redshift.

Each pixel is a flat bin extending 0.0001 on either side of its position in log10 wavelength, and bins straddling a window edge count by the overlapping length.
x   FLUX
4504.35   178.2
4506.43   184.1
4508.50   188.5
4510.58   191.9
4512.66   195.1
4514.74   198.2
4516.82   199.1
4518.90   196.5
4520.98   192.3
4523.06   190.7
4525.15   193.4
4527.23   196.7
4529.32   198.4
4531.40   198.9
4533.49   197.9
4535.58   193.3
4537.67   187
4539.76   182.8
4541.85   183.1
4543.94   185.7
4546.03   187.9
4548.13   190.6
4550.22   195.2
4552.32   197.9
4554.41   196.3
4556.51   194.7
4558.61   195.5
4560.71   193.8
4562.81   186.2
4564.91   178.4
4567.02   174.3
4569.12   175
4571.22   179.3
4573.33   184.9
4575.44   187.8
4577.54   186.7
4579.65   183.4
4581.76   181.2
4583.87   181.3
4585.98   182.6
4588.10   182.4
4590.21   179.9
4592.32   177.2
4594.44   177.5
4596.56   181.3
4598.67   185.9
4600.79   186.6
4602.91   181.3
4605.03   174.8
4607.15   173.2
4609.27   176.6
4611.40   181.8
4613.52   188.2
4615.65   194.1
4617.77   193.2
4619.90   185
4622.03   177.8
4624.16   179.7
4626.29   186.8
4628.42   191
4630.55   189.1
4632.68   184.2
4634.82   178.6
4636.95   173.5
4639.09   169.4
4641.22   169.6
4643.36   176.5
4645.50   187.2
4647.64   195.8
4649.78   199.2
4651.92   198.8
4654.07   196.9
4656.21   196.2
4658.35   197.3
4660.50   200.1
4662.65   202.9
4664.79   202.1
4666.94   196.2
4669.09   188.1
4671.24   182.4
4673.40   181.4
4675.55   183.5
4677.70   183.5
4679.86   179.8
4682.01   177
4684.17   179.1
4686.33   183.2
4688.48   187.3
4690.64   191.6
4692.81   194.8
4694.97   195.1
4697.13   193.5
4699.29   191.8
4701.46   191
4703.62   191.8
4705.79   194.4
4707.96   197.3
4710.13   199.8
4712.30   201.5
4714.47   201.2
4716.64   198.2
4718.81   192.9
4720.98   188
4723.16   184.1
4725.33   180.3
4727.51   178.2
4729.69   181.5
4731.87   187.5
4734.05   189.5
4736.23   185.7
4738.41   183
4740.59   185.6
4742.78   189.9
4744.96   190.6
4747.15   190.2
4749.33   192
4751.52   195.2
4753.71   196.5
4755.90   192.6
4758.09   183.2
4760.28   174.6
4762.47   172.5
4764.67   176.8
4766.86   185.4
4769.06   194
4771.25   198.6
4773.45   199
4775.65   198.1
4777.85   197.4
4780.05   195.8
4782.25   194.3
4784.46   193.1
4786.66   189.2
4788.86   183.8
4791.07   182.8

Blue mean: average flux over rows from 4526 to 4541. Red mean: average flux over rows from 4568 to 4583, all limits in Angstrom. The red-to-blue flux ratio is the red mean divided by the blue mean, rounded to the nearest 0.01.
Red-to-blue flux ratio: 0.94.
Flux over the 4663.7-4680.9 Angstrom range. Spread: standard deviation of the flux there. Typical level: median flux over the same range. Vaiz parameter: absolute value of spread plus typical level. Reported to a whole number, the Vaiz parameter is 191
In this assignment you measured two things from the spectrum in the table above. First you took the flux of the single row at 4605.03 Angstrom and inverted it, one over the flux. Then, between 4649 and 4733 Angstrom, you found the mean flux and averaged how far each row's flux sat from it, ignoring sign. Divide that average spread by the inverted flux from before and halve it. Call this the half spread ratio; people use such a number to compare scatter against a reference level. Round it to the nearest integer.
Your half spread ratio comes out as 589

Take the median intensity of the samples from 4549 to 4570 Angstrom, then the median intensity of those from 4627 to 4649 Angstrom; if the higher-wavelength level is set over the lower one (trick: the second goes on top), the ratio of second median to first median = 0.934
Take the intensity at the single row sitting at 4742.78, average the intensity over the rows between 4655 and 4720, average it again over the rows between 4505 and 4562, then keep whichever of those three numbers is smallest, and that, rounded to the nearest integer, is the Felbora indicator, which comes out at 190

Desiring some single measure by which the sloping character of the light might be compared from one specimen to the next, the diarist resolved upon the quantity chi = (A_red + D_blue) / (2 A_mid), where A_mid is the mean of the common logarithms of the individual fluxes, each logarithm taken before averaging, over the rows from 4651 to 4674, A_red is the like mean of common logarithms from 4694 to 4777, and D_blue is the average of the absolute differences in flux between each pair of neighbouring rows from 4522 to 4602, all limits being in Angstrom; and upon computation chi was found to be 1.09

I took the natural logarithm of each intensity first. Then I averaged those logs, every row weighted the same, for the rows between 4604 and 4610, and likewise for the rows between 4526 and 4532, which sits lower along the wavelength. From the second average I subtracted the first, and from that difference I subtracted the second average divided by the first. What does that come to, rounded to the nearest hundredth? -0.90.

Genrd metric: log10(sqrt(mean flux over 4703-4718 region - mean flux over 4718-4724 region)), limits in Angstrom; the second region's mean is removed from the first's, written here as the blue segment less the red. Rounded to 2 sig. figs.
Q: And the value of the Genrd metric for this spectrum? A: 0.49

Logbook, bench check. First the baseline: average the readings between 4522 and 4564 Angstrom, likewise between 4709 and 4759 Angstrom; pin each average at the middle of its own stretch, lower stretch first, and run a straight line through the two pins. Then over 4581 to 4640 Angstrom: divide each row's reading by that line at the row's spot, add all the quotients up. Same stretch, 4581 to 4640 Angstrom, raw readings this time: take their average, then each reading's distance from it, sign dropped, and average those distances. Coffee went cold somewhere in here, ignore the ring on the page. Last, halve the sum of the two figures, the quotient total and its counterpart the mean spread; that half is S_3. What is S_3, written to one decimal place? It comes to 15.7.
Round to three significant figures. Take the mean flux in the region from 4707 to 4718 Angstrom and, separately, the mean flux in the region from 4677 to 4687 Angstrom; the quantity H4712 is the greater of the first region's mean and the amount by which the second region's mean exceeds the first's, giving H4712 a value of 200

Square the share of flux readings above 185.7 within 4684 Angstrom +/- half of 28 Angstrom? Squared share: 0.1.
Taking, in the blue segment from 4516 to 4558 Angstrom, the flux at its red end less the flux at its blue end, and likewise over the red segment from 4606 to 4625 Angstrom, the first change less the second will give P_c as -11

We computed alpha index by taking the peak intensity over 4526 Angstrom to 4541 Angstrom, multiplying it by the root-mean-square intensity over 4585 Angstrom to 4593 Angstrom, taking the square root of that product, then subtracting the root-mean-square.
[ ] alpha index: 9.0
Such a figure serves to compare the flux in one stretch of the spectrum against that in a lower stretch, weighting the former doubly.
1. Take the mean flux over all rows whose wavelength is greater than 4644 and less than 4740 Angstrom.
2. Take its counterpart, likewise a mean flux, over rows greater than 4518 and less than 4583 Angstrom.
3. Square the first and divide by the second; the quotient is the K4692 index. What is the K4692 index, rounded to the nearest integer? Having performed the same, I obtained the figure 192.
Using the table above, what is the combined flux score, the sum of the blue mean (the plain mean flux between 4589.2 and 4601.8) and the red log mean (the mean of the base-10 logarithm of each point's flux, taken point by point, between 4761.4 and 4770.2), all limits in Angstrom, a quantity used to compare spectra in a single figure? 184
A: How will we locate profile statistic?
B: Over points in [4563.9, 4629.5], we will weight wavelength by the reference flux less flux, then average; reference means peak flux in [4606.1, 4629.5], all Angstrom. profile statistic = 4593.7 Angstrom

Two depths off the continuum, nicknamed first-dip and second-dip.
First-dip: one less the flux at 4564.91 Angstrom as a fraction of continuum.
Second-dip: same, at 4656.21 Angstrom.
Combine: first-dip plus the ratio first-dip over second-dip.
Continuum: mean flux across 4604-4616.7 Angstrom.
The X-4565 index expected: -0.2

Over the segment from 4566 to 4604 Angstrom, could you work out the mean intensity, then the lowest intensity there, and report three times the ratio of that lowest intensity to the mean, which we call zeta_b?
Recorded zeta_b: 2.88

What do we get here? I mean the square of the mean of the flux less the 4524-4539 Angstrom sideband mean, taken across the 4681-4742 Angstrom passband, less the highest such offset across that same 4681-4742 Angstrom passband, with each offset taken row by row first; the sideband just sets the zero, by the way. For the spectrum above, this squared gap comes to 145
